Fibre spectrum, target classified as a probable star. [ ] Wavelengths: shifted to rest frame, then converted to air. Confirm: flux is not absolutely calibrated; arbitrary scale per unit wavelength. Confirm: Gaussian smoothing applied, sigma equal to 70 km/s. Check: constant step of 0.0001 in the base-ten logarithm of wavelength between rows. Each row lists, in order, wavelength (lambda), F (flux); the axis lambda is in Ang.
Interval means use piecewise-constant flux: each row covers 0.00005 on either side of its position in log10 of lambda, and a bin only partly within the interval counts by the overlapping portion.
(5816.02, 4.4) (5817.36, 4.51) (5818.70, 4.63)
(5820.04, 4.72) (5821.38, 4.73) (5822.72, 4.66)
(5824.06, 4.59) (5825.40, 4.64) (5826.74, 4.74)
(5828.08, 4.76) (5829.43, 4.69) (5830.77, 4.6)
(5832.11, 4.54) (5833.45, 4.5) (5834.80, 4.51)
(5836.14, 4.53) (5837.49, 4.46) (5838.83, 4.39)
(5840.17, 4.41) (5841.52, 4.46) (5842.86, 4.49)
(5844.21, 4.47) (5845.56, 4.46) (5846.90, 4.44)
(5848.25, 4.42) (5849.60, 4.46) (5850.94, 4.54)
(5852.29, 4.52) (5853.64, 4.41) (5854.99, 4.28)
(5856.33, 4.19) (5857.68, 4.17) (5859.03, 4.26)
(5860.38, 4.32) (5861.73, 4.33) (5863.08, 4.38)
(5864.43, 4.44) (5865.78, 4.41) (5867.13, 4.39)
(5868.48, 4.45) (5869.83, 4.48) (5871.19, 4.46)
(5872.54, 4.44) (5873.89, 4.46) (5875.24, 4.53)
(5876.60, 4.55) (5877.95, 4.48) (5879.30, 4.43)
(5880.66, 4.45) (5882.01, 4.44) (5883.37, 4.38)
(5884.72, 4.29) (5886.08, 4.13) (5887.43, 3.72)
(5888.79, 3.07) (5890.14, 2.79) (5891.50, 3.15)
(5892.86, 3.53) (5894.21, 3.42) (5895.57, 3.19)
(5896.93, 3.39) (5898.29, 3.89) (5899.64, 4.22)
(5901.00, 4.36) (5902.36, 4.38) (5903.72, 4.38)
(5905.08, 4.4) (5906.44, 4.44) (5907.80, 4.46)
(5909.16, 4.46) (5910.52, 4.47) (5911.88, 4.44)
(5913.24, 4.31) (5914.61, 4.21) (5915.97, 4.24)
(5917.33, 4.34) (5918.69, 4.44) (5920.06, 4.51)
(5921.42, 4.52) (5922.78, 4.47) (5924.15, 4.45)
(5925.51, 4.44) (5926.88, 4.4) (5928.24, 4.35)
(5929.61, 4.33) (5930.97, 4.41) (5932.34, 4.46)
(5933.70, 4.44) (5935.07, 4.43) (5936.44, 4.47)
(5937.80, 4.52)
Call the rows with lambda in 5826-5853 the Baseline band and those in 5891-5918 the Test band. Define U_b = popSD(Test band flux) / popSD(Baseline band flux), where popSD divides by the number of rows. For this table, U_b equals 4.5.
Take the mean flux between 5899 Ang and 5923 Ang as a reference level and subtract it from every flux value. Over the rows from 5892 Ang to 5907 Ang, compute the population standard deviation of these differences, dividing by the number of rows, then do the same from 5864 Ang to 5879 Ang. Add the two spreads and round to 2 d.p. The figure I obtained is 0.51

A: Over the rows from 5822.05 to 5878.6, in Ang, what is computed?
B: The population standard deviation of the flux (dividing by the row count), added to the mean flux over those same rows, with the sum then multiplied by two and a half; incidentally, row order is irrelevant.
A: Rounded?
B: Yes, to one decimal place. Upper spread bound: 11.5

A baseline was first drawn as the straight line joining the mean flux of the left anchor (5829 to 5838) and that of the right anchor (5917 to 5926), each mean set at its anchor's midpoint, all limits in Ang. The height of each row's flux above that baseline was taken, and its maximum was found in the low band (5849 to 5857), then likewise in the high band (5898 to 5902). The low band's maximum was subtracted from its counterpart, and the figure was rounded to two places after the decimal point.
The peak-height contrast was -0.13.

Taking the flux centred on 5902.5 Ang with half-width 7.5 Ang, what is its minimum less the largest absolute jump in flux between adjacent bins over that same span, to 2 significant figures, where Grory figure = 2.7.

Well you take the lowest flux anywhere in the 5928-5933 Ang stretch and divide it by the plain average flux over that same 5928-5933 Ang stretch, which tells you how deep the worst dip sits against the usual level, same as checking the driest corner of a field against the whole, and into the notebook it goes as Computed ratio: 0.987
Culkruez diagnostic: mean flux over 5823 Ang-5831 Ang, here 4.67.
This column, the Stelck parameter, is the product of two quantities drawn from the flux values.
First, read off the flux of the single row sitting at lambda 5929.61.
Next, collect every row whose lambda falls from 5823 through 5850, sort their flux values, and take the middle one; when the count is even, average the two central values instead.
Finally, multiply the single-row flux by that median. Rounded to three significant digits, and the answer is 19.5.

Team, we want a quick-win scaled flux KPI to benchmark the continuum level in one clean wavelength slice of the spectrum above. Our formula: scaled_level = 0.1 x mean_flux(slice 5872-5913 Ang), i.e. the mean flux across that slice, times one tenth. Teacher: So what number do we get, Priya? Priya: 0.409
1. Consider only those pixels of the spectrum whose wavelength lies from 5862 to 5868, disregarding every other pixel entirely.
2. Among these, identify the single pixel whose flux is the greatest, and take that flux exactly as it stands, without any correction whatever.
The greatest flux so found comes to 4.44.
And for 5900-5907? 4.44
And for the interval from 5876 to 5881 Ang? 4.55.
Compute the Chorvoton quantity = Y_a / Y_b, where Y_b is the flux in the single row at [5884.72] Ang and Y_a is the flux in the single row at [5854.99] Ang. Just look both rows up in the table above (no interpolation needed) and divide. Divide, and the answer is 1.00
